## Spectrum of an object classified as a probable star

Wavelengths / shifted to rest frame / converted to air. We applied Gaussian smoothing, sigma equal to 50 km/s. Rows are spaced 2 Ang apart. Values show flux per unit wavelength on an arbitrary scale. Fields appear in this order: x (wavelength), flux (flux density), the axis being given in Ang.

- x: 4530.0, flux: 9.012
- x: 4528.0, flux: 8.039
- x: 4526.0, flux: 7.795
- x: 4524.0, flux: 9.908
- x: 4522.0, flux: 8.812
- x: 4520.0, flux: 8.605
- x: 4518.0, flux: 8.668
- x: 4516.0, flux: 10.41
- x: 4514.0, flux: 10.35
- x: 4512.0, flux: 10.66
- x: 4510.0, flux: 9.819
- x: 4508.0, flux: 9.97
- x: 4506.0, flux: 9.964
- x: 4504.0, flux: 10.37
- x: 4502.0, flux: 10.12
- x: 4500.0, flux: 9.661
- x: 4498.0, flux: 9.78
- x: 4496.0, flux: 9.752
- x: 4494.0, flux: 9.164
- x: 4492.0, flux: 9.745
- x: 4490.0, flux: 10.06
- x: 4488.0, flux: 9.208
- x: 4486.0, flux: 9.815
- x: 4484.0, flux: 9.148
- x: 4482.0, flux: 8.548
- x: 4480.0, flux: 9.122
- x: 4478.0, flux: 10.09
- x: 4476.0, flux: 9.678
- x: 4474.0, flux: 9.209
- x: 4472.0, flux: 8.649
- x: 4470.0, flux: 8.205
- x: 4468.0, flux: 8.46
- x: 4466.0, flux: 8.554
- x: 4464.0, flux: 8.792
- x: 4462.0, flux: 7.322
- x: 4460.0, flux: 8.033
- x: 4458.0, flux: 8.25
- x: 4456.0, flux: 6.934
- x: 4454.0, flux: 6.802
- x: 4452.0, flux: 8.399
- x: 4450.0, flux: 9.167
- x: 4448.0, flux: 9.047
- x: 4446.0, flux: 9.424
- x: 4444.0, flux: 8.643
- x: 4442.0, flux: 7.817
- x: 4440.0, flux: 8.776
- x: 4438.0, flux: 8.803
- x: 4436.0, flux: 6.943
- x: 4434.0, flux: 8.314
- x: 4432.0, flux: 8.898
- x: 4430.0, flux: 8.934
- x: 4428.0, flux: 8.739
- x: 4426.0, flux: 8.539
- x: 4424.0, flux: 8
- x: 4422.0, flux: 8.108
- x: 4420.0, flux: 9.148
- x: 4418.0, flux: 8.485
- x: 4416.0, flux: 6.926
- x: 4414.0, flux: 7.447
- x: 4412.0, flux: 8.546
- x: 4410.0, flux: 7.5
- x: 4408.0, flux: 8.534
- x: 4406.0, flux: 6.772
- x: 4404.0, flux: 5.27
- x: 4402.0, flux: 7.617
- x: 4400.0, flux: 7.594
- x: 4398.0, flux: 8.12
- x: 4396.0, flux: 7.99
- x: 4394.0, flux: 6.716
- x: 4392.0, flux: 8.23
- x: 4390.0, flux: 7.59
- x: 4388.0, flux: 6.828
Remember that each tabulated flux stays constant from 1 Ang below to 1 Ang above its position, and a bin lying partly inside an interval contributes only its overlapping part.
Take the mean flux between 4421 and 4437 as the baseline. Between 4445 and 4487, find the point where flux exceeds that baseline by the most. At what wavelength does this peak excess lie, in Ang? 4478.0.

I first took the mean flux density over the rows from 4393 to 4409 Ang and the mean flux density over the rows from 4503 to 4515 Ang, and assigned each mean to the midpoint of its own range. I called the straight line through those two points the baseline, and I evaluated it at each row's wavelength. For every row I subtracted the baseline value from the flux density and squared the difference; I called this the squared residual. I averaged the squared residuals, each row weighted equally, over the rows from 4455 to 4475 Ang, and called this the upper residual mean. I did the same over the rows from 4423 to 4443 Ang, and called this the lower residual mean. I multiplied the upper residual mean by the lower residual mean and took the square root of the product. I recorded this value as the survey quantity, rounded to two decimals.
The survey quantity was 0.64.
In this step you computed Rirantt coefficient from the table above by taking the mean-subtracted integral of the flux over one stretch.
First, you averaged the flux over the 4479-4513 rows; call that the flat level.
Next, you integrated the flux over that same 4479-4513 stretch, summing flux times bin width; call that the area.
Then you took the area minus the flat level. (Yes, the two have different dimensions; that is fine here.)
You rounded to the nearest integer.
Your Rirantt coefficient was 320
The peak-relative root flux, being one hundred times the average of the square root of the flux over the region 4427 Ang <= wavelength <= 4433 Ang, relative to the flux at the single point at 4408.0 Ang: 34.9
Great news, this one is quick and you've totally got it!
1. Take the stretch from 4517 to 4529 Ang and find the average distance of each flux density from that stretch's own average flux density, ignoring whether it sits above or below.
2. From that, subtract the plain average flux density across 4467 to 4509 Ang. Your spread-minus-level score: -9.0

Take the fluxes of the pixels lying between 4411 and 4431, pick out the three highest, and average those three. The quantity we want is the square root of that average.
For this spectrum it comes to 2.99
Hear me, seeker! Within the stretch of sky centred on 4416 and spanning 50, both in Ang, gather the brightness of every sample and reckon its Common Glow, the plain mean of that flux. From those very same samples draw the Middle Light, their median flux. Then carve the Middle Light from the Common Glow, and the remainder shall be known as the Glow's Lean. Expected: -0.16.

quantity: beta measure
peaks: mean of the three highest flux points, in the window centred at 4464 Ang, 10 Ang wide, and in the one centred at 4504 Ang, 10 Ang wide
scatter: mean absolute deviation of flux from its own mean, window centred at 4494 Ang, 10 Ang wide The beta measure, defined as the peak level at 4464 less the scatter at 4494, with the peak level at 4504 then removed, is -1.77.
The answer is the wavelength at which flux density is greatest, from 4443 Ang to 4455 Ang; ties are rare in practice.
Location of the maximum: 4446.0 Ang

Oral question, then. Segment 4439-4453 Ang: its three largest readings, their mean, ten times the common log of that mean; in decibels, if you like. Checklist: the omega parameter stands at 9.6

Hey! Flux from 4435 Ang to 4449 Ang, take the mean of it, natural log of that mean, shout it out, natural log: 2.14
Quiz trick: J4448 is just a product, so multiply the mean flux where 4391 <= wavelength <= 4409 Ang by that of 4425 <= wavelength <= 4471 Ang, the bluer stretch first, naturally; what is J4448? 62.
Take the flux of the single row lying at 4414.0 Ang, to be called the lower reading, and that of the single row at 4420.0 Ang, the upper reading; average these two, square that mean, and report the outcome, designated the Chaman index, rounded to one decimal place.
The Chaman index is 68.8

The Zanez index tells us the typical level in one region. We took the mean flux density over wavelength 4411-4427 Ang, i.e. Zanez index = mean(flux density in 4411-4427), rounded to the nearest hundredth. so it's 8.15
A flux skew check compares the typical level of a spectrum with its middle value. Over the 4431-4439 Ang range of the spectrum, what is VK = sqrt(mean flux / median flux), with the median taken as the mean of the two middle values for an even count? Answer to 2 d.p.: 0.98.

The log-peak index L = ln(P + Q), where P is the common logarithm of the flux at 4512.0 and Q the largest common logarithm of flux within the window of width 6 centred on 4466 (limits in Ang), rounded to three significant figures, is 0.679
